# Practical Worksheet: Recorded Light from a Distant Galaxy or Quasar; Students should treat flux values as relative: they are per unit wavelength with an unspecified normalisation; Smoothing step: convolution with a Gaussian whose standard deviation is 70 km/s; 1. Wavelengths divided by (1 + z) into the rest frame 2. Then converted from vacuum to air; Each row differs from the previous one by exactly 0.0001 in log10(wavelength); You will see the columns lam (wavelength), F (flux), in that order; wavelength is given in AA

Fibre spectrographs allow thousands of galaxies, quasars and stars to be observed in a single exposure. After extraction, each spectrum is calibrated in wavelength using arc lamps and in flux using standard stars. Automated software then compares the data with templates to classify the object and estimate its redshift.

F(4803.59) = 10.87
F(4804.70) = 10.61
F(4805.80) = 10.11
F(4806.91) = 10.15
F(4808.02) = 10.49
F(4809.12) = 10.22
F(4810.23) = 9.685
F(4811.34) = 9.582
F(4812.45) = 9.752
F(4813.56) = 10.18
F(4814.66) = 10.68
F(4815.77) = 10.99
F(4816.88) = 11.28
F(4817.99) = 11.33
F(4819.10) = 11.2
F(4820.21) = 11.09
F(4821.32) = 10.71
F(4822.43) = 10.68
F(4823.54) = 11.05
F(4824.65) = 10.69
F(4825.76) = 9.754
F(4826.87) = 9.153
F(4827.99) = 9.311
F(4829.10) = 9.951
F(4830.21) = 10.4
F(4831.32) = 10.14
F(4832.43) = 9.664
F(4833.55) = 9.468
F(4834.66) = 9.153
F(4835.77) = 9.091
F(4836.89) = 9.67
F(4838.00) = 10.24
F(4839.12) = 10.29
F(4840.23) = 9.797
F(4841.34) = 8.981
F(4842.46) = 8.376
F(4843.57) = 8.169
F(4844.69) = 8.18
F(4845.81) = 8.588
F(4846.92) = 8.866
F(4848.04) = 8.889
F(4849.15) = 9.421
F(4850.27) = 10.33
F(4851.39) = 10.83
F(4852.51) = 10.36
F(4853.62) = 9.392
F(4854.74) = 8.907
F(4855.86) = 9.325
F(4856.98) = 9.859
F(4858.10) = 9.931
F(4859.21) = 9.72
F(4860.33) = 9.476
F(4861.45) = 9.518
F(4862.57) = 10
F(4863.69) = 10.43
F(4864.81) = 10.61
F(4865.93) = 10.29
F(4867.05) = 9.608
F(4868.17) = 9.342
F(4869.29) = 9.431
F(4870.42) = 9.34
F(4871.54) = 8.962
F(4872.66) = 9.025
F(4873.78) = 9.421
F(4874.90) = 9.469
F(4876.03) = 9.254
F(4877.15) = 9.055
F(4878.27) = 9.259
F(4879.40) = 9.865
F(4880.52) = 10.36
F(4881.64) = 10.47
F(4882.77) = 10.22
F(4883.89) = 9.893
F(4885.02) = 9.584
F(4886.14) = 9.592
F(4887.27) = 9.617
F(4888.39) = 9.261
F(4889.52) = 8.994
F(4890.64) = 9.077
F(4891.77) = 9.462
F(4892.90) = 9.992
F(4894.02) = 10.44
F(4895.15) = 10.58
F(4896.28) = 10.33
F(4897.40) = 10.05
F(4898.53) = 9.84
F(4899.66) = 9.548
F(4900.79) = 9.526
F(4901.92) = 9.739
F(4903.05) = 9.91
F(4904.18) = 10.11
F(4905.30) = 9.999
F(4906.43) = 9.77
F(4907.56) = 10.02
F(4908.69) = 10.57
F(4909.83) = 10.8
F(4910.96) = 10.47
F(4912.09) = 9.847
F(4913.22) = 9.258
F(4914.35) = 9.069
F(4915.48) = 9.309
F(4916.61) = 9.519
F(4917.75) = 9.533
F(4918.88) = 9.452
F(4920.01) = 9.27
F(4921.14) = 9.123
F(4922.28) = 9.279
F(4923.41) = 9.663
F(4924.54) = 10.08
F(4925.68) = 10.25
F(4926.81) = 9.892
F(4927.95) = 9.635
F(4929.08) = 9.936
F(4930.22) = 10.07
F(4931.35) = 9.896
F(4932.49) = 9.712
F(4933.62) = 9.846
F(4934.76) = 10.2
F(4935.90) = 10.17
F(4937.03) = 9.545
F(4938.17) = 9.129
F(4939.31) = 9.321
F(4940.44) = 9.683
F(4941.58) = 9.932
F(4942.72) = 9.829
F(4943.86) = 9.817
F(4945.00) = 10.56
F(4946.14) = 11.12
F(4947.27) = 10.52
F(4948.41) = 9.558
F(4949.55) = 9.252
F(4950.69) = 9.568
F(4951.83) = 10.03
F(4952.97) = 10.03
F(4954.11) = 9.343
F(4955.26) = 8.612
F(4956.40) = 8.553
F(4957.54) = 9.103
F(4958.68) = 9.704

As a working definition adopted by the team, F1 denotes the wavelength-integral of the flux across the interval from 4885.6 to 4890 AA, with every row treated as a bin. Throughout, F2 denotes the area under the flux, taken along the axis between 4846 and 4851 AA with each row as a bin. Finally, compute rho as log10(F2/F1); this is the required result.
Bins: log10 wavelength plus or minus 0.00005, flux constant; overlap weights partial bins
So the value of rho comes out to 0.056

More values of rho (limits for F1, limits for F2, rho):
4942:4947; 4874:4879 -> -0.047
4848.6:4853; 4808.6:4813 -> -0.018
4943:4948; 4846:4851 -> -0.047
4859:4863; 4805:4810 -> 0.122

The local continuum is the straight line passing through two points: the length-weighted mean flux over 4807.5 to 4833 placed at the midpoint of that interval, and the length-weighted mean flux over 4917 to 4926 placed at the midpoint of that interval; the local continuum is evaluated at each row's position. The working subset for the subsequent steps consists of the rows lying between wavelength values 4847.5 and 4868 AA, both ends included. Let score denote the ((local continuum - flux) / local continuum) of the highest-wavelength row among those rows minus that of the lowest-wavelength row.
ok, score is -0.09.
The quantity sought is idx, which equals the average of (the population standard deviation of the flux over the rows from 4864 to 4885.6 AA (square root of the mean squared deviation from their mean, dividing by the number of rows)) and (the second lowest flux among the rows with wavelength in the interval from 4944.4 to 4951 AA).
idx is 5.0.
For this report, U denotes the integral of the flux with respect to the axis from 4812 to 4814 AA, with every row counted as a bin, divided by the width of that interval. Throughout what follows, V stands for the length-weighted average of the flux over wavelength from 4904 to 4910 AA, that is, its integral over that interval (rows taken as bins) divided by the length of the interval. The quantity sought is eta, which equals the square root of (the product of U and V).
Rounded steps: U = 10.0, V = 10.2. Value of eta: 10.1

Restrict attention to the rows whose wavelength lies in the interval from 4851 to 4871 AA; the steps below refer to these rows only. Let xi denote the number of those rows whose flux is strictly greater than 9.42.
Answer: 13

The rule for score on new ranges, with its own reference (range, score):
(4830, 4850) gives 0.08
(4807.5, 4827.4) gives 0.12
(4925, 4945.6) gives -0.05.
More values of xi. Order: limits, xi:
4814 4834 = 16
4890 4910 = 17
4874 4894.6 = 12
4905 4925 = 12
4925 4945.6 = 16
